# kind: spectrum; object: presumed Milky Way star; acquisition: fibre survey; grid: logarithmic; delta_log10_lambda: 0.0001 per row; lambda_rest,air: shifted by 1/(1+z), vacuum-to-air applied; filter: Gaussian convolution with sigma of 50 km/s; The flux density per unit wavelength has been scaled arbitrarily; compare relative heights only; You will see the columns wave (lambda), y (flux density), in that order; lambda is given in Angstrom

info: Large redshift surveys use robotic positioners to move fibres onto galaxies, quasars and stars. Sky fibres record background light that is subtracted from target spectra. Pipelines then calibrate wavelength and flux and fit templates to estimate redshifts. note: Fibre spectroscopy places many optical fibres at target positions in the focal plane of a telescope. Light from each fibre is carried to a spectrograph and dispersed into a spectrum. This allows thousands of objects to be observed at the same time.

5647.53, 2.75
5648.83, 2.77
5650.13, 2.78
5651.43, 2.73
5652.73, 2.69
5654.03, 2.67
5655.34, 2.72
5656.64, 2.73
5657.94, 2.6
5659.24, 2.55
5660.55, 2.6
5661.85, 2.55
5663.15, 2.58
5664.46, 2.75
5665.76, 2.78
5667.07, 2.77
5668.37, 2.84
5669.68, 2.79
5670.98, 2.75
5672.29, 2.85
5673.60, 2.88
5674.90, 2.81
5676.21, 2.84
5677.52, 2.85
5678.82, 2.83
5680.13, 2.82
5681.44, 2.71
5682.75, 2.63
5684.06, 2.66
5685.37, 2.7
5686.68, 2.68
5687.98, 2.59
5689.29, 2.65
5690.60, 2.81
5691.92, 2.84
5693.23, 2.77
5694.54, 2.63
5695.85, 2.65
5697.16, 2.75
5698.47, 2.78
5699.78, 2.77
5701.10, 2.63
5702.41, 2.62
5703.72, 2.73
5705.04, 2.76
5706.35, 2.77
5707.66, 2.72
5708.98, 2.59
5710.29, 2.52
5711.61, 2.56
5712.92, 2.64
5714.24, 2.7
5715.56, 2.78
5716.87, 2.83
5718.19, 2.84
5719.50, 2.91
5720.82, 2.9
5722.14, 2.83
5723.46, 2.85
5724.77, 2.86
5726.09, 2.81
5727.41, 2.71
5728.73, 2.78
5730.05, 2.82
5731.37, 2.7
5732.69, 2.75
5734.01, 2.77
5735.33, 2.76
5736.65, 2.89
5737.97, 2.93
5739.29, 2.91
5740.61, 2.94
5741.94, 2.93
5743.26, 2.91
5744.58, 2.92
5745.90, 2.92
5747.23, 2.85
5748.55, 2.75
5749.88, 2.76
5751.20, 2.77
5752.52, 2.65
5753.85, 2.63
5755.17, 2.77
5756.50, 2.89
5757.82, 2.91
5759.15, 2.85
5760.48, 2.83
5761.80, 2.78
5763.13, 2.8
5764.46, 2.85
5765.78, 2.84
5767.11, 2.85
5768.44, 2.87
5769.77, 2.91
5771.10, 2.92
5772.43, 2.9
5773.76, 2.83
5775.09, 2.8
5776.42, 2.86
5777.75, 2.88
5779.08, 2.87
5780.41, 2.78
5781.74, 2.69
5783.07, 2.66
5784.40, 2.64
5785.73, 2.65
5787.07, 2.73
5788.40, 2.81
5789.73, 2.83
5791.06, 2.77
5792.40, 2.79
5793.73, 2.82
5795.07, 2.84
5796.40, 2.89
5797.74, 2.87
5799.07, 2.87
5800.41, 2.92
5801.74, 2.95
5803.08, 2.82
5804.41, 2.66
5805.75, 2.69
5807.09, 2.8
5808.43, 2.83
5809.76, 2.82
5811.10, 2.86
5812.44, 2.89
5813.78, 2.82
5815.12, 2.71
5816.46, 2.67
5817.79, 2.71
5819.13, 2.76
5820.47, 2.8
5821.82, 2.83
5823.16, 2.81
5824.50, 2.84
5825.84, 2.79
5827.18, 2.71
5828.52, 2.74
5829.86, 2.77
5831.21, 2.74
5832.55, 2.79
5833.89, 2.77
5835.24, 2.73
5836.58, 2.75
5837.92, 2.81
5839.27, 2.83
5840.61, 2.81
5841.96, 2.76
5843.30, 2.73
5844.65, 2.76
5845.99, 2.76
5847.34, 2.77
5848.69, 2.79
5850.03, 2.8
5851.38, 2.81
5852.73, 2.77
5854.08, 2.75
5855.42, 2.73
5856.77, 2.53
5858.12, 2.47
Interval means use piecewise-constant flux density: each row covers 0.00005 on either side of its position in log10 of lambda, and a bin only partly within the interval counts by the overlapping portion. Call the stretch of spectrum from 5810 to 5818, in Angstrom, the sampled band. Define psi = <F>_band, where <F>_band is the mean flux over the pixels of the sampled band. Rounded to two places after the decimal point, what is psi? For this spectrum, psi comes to 2.78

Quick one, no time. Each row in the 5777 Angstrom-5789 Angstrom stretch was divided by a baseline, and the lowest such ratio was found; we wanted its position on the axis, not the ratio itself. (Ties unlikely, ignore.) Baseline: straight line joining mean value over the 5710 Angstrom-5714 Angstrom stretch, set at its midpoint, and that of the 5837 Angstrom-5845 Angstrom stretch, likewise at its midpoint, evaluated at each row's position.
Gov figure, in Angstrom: 5784.40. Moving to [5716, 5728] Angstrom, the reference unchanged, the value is 5727.41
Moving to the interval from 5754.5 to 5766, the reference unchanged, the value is 5761.80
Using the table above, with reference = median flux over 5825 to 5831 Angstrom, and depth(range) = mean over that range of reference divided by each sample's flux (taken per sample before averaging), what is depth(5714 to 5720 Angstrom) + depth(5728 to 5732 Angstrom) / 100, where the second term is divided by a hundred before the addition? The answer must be 0.99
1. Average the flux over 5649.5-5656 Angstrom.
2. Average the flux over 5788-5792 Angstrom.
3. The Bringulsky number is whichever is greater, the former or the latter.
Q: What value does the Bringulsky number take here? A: 2.80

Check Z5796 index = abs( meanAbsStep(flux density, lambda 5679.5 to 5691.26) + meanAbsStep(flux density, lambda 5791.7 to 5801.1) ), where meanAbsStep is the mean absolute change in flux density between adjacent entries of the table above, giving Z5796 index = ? 0.102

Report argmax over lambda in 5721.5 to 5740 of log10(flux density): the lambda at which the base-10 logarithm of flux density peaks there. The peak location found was 5737.97 Angstrom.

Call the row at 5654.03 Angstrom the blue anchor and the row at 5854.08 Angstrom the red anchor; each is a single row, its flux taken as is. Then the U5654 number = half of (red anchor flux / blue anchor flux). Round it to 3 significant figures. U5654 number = 0.515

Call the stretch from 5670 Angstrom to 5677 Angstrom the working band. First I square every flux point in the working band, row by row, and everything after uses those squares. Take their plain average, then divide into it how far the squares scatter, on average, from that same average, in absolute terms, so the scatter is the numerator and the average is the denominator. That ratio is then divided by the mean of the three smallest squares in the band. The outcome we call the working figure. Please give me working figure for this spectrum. 0.0033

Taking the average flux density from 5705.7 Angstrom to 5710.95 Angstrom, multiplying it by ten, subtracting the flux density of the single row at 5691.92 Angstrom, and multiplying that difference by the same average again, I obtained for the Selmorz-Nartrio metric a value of 63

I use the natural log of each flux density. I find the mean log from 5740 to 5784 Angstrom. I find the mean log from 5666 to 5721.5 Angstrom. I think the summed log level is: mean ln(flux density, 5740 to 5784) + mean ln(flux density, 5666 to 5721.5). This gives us 2.05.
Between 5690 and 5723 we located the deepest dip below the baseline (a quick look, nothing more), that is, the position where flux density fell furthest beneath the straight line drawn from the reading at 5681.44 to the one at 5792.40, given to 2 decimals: 5710.29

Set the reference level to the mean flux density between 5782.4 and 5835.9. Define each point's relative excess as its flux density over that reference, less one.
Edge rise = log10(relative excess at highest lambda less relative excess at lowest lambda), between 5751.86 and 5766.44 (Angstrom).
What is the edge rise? -1.2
